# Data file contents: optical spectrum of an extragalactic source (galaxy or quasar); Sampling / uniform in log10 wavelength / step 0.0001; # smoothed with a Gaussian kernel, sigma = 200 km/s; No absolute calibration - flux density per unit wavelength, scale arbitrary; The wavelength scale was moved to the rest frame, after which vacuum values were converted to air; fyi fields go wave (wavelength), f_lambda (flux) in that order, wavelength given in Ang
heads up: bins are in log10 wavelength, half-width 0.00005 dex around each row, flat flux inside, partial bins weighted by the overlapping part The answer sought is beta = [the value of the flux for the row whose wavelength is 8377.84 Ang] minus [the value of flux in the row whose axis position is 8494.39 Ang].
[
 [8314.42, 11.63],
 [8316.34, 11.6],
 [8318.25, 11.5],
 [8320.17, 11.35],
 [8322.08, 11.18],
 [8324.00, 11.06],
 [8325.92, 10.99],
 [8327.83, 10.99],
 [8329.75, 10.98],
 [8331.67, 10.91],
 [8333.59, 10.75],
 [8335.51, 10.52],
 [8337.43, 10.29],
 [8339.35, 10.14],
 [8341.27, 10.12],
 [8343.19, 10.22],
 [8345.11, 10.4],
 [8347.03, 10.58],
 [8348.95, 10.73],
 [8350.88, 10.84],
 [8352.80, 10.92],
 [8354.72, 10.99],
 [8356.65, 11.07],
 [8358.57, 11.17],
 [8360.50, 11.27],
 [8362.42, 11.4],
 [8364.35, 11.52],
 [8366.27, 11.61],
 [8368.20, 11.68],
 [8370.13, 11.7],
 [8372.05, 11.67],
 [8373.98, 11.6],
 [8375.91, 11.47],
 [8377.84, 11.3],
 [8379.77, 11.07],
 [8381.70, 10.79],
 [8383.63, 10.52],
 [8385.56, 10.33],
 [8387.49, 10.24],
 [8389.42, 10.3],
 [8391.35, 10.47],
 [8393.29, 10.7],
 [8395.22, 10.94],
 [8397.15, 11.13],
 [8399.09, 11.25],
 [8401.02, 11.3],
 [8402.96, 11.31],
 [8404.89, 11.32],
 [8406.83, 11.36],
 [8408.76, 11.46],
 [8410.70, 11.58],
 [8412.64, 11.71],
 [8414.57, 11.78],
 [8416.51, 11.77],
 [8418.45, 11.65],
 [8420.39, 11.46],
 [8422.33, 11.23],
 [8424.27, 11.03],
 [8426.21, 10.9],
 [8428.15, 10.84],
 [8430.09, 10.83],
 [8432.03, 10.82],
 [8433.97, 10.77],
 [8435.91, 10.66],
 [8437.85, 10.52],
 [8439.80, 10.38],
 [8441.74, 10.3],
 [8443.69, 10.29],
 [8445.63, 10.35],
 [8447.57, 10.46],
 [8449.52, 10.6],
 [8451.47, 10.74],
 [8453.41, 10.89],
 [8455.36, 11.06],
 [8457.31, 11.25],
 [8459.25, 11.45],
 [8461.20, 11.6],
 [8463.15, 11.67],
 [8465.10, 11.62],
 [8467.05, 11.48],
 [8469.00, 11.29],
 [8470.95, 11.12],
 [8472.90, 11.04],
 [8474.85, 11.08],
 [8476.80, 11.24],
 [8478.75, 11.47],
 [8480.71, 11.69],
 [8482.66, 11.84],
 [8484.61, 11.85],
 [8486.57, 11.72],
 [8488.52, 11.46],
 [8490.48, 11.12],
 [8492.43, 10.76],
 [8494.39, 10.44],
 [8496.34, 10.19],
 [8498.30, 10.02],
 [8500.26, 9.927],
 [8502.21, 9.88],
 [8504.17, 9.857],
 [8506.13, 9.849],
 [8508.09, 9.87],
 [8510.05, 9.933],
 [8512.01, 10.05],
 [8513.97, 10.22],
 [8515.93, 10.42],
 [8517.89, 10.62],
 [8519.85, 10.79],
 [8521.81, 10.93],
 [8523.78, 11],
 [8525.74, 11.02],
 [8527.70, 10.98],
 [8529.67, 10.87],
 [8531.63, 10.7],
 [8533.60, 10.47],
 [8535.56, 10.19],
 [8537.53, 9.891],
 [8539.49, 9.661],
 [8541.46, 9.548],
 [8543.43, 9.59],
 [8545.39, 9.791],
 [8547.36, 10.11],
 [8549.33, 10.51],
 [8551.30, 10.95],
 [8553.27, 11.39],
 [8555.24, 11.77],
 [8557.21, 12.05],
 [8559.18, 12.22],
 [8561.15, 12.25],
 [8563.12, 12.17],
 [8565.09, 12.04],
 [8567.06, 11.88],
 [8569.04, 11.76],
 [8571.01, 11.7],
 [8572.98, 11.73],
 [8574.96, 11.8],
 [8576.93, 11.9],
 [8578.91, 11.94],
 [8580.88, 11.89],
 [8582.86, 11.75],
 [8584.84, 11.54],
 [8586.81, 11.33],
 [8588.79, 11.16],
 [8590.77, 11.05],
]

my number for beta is 0.9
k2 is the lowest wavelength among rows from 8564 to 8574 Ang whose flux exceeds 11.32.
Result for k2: 8565.09 Ang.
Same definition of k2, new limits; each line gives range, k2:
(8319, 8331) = 8320.17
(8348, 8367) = 8362.42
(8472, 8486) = 8478.75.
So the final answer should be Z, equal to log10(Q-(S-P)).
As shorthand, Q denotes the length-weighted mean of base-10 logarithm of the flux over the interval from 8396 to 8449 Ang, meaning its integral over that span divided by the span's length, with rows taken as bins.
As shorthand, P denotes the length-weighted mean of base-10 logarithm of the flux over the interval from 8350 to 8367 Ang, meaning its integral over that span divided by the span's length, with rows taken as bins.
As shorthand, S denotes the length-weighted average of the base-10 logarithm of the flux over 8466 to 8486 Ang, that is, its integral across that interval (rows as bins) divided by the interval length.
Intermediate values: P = 1.05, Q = 1.04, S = 1.06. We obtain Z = 0.015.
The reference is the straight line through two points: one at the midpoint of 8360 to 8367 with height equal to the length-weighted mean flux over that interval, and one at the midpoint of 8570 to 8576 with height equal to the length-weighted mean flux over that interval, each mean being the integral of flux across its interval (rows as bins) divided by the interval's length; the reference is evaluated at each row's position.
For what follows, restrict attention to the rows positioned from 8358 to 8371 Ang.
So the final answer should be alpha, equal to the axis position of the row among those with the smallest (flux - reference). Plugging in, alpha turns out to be 8358.57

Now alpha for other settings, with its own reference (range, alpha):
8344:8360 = 8345.11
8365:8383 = 8381.70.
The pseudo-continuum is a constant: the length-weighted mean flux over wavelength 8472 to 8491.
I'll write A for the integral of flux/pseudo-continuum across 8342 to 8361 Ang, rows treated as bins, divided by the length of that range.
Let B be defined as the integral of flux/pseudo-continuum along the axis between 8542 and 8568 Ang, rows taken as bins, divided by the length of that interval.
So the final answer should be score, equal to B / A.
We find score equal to 1.04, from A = 0.942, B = 0.983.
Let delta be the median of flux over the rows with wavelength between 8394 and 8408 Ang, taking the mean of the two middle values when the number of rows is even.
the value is 11.3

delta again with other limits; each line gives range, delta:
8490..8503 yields 10.2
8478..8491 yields 11.7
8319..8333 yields 11.0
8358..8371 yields 11.5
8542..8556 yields 10.5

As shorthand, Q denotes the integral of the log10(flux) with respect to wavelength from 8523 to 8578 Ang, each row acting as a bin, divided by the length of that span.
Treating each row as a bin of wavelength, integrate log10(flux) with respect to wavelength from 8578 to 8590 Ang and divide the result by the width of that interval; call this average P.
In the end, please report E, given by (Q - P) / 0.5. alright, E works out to -0.042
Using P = 1.064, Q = 1.04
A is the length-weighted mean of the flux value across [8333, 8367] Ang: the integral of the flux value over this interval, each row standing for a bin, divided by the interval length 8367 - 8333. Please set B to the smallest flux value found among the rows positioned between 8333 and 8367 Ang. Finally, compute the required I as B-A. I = -0.68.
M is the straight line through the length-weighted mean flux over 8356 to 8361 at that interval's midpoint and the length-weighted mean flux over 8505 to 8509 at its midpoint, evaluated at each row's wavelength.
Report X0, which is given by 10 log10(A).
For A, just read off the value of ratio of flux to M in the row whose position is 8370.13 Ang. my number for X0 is 0.24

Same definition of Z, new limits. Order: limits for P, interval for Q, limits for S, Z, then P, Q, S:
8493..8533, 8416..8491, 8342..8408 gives 0.008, 1.02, 1.05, 1.04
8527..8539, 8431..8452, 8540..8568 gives -0.001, 1.02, 1.02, 1.04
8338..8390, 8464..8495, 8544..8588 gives 0.013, 1.04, 1.05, 1.06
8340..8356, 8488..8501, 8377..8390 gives 0.008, 1.03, 1.02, 1.03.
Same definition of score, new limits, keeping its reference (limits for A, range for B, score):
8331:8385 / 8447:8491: 1.03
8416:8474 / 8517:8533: 0.99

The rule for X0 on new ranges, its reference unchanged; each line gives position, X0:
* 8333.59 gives -0.25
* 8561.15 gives 1.16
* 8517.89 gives 0.37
